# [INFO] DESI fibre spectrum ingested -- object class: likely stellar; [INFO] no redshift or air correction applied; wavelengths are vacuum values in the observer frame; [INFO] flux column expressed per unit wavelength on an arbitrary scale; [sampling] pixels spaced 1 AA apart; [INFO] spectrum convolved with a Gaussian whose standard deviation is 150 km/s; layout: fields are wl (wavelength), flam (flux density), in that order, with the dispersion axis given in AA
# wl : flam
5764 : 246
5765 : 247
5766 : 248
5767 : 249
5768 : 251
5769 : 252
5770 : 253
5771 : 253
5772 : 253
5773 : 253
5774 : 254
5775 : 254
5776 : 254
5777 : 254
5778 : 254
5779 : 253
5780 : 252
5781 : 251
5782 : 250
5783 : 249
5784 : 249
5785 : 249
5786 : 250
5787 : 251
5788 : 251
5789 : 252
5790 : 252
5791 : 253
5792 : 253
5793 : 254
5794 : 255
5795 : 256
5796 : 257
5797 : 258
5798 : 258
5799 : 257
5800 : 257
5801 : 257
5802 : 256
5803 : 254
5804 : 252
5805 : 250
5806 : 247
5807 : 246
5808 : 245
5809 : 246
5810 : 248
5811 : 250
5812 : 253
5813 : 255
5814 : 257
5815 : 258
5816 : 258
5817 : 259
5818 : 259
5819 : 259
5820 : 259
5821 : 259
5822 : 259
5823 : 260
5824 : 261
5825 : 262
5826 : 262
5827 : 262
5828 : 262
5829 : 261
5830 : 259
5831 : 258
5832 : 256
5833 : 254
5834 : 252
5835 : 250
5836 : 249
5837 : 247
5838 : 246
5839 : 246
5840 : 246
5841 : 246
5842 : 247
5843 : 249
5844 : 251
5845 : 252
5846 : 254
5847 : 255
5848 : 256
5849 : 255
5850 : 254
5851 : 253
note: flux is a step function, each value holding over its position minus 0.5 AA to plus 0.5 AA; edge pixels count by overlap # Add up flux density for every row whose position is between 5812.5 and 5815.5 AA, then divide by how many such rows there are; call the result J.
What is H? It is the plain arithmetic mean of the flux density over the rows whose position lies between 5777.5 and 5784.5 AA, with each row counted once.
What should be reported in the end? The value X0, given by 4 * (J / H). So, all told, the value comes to 4.09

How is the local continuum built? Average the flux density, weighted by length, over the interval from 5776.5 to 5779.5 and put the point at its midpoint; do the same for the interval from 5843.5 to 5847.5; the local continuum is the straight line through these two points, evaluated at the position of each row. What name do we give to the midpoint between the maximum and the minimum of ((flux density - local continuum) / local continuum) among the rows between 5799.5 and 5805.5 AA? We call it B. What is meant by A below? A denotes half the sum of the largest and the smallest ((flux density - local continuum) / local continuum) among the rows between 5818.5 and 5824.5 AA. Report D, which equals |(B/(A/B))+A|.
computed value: 0.03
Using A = 0.027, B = 0.000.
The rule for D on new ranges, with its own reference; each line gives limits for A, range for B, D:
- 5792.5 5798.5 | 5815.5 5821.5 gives 0.05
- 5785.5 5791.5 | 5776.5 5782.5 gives 0.01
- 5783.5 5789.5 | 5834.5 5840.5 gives 0.05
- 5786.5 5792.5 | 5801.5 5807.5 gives 0.02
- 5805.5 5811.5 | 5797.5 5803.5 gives 0.03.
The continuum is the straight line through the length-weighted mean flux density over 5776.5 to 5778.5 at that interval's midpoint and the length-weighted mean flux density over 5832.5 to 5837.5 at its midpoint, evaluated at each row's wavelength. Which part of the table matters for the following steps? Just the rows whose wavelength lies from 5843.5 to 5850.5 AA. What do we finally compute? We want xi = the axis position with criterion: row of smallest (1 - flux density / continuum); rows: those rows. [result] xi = 5848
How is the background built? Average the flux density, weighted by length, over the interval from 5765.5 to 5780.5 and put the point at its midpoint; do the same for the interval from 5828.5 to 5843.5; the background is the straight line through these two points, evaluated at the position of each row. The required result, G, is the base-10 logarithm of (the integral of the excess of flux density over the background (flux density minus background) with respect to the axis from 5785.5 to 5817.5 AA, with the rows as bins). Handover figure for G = 1.7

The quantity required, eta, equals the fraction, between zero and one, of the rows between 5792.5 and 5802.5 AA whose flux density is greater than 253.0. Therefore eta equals 1.0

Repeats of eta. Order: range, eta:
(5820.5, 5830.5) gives 1.0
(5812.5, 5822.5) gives 1.0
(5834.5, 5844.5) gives 0.0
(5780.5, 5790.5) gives 0.0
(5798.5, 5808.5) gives 0.5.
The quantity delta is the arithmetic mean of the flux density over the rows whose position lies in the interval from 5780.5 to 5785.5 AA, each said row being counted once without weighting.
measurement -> 250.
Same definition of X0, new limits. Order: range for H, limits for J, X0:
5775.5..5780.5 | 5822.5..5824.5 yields 4.11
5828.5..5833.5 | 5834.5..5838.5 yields 3.85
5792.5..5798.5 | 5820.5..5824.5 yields 4.05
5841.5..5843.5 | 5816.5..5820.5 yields 4.18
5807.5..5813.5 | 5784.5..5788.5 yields 4.01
